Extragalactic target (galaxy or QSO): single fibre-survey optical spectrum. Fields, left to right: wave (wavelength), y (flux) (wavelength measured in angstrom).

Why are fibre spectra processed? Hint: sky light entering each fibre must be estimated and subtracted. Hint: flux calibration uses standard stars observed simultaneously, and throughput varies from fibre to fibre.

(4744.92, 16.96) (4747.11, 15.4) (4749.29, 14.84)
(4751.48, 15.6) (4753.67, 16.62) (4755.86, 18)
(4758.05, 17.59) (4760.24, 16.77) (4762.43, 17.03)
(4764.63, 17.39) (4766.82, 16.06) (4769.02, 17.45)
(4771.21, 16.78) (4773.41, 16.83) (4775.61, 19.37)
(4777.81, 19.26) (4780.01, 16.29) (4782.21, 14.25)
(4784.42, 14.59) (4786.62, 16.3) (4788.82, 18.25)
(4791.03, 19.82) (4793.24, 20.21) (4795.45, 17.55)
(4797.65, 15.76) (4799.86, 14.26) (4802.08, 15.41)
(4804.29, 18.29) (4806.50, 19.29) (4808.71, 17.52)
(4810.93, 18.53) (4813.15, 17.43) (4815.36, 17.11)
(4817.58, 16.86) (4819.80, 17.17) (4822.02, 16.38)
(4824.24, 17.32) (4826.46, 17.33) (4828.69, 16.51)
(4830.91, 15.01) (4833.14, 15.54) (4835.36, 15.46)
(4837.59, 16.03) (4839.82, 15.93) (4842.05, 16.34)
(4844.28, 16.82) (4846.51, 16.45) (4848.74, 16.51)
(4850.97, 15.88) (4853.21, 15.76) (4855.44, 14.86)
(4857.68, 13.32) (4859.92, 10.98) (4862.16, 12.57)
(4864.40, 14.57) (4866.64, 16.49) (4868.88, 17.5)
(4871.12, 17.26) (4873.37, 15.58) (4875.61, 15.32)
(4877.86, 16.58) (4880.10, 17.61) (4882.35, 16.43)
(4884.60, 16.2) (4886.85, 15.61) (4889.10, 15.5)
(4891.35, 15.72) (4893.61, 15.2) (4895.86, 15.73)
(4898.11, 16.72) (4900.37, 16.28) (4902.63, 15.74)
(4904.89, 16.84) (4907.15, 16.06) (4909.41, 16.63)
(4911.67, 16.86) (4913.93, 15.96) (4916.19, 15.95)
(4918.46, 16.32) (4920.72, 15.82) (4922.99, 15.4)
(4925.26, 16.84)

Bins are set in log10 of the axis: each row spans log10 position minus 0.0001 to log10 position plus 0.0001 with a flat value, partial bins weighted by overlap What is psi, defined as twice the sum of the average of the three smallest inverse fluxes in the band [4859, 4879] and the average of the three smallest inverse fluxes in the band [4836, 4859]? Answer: 0.237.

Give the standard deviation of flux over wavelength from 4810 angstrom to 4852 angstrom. 0.8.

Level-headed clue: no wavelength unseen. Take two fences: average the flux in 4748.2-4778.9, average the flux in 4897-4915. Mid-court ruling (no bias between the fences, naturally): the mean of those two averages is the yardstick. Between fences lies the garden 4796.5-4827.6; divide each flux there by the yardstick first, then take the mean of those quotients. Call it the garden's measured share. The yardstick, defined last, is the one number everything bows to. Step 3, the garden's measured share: 1.02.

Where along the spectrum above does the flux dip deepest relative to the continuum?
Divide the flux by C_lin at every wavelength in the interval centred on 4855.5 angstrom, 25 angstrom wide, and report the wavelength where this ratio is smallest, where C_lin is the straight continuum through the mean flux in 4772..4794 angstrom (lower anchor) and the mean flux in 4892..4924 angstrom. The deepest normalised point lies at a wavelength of 4859.92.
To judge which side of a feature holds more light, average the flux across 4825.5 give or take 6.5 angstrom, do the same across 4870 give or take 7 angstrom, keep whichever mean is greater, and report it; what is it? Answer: 16.6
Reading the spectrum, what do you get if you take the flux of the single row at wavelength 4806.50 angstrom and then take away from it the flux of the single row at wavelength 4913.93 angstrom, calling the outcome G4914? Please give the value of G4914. 3.3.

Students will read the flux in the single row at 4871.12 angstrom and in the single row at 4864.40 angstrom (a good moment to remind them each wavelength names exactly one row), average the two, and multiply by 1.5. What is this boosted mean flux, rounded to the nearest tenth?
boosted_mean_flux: 23.9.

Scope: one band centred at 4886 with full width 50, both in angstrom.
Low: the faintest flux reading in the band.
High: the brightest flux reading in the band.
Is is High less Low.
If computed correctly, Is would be 5.04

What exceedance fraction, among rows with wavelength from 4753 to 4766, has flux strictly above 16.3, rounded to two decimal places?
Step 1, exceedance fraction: 1.00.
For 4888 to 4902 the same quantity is 0.17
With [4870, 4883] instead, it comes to 0.67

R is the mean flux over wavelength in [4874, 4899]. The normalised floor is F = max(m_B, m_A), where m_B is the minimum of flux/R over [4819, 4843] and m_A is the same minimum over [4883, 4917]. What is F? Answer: 0.947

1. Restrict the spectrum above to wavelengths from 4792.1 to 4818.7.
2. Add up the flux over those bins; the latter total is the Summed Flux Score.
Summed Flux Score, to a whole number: 208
